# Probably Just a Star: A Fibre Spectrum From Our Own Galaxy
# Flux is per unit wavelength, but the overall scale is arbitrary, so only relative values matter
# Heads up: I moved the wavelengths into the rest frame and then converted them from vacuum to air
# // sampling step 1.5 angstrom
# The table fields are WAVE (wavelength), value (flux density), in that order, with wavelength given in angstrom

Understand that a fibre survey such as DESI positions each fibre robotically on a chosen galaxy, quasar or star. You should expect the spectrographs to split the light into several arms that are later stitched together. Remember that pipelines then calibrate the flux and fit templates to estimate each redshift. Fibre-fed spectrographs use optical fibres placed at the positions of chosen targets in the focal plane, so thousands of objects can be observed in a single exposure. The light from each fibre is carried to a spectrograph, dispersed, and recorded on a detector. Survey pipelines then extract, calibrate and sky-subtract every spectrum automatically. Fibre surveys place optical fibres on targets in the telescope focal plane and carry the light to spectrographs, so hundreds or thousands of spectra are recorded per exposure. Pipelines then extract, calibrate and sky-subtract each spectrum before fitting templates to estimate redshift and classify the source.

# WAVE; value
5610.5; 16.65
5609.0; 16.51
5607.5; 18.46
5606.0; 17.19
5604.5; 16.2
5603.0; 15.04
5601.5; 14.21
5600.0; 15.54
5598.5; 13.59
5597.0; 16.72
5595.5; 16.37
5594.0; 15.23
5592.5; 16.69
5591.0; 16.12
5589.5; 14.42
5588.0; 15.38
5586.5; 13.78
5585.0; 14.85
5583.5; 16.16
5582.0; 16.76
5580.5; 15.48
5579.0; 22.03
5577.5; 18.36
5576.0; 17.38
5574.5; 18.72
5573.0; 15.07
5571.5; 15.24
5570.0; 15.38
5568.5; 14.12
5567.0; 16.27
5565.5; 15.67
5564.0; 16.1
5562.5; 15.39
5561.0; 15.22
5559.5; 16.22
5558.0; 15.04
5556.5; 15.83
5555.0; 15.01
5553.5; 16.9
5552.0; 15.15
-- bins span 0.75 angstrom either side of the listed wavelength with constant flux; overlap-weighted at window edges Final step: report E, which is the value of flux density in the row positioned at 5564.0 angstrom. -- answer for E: 16.1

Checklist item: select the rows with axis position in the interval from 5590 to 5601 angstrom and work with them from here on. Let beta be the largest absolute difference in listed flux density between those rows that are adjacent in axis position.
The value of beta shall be 3.1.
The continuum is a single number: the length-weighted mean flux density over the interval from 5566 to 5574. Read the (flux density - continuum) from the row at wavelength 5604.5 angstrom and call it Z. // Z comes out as 0.9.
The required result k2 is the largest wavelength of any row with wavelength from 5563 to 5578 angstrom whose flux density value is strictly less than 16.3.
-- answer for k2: 5573.0 angstrom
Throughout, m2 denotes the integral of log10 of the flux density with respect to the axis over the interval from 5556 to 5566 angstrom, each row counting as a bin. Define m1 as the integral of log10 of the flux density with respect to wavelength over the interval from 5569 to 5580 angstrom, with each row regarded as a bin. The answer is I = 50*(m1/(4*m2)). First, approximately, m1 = 13.6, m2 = 11.9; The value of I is 14.2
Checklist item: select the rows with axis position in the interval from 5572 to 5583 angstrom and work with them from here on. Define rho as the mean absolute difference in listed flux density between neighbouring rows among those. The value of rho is 2.9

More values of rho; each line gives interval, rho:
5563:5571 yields 1.1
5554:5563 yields 0.8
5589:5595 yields 1.2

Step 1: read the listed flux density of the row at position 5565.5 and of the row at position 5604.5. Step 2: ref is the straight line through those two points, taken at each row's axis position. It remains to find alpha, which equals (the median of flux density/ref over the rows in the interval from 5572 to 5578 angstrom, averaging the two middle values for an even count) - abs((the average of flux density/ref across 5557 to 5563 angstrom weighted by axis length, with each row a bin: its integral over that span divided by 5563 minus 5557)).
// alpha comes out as 0.136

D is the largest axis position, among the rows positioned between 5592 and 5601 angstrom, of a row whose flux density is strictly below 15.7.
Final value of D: 5600.0 angstrom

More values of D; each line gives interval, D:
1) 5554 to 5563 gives 5562.5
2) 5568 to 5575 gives 5573.0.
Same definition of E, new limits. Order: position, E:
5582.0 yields 16.76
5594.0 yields 15.23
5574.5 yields 18.72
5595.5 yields 16.37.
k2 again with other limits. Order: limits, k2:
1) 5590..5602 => 5601.5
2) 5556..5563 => 5562.5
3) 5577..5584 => 5583.5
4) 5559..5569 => 5568.5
